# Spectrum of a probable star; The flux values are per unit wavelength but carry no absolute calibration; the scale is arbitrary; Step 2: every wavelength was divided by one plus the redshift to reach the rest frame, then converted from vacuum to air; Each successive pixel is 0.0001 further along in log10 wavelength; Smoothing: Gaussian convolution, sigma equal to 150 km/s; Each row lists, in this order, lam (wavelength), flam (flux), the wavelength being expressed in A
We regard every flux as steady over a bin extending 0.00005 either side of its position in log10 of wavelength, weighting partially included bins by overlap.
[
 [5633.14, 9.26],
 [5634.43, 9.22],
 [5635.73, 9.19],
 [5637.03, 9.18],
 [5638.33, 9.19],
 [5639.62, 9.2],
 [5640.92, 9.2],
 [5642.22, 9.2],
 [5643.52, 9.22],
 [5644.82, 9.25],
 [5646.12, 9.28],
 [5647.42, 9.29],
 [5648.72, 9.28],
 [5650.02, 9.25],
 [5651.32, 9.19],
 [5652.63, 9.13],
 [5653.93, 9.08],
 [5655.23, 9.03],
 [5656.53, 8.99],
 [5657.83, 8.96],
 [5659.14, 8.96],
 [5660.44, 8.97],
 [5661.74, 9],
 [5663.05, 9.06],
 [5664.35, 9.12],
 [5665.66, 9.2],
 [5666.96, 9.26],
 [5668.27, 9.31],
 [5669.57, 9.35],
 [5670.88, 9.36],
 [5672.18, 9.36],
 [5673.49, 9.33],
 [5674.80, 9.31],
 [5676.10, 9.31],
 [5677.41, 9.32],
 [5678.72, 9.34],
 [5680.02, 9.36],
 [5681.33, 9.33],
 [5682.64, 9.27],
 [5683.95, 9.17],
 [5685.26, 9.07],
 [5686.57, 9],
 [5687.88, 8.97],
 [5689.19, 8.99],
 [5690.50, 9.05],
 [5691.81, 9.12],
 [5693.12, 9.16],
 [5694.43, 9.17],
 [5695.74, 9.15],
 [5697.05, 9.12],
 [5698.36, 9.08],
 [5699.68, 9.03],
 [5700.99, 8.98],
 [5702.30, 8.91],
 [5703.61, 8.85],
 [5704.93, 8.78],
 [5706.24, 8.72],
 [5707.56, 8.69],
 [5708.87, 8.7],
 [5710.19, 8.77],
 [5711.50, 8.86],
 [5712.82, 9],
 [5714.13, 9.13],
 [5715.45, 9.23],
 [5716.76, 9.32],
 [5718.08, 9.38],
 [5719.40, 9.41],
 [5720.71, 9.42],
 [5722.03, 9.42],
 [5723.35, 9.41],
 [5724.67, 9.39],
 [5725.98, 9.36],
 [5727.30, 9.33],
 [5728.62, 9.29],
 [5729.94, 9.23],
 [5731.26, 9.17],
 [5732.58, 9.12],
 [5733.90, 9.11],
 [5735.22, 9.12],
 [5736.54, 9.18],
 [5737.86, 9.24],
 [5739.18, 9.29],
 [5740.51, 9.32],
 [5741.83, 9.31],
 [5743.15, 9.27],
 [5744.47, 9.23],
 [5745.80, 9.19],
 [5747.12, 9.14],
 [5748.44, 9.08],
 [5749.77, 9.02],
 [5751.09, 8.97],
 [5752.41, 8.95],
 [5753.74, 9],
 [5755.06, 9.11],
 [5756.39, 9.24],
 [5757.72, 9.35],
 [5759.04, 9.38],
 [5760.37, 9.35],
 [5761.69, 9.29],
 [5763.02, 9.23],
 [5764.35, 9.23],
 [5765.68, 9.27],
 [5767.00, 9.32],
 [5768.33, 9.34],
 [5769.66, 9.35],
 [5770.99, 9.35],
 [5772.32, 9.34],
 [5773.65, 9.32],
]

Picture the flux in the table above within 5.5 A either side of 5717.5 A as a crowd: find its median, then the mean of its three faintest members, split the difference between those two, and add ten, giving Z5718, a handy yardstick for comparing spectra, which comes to 19.2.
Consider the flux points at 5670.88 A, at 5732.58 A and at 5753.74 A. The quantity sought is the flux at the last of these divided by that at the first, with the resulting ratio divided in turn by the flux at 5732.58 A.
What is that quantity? 0.105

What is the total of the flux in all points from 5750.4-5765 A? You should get 101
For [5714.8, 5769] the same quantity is 379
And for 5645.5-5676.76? 220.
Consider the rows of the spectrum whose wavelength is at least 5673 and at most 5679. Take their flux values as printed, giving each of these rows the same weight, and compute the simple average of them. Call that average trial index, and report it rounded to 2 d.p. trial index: 9.32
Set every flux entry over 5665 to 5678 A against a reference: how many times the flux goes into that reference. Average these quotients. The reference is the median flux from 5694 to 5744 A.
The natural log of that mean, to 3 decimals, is -0.015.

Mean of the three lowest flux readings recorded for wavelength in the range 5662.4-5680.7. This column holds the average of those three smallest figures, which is 9.13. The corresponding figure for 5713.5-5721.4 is 9.23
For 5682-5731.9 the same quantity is 8.70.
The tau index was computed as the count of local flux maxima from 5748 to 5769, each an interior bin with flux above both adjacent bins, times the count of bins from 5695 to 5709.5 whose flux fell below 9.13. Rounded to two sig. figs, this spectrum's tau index 10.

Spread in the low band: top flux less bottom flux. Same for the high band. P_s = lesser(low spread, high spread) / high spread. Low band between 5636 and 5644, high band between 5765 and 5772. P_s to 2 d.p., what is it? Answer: 0.50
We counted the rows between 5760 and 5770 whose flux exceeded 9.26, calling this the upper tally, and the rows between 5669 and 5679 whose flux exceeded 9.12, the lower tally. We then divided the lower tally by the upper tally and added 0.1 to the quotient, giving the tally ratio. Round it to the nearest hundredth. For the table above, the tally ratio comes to 1.43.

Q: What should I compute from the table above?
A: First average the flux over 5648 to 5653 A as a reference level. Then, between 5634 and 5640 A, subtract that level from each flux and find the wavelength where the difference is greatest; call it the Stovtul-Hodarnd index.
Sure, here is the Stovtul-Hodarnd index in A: 5634.43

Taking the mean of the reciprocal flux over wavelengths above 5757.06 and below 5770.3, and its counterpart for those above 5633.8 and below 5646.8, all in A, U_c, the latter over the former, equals 1.01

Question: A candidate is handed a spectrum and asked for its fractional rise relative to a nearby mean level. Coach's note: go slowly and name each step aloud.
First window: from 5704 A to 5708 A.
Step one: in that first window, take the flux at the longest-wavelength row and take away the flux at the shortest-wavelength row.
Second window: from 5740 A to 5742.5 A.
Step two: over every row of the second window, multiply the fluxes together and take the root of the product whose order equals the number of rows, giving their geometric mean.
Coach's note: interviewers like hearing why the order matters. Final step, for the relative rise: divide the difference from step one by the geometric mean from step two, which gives -0.010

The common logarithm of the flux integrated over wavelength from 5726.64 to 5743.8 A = 2.2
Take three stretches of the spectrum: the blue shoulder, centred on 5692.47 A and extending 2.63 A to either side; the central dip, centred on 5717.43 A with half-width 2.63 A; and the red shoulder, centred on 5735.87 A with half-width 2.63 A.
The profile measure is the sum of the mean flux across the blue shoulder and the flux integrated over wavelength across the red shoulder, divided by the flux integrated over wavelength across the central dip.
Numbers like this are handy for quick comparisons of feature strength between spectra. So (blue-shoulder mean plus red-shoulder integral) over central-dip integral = 1.17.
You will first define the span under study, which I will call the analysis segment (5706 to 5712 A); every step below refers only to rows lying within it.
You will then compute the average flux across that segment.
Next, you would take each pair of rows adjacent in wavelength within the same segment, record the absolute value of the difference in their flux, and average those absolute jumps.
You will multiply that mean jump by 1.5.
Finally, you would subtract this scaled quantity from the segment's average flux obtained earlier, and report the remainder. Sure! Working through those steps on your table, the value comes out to 8.67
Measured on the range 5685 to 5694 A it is 8.98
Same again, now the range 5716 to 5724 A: 9.36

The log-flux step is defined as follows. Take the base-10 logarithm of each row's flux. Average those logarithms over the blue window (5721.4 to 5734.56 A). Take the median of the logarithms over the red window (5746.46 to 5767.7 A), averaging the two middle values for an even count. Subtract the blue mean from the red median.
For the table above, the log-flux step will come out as -0.0025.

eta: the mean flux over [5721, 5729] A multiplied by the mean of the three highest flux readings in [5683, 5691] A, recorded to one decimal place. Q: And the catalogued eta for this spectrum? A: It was 85.2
